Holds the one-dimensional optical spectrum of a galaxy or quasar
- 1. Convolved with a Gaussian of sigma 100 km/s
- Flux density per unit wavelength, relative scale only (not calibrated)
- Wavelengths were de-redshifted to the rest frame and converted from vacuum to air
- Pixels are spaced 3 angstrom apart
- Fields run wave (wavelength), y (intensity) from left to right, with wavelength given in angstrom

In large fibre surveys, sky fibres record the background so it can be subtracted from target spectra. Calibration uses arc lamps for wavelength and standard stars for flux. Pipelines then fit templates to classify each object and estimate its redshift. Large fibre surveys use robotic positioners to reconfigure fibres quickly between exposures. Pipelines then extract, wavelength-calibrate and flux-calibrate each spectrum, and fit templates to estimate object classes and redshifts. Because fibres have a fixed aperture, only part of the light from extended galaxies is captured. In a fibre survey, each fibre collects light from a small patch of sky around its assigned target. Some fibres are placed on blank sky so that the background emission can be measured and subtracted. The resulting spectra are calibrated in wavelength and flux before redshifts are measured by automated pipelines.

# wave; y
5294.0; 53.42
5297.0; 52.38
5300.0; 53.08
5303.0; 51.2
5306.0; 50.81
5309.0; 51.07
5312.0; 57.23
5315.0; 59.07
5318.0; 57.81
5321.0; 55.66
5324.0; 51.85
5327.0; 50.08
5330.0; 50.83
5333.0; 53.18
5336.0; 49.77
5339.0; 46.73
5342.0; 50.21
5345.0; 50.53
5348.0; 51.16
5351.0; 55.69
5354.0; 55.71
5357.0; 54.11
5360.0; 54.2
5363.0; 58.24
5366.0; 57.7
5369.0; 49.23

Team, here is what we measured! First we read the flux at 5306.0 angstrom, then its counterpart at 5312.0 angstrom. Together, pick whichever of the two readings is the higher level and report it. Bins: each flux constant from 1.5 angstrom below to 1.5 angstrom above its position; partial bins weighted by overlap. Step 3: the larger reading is 57.2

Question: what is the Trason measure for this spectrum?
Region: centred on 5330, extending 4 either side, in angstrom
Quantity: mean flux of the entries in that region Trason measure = 51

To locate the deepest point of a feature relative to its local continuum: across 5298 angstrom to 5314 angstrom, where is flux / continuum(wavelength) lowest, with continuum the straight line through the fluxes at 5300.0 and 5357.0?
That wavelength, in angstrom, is 5306.0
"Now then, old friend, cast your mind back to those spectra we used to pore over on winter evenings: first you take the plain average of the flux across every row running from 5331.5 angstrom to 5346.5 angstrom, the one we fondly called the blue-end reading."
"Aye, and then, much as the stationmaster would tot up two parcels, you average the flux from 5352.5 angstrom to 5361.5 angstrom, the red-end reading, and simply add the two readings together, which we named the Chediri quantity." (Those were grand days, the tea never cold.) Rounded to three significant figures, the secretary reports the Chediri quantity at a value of 105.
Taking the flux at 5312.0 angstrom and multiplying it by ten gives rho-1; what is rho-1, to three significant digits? 572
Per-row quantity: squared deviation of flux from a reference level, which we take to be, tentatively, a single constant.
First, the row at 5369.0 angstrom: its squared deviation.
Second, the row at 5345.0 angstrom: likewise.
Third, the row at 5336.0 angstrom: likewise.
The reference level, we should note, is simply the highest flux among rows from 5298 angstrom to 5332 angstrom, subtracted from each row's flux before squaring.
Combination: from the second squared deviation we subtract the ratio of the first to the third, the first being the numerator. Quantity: 72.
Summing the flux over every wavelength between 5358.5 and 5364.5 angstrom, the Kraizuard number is 112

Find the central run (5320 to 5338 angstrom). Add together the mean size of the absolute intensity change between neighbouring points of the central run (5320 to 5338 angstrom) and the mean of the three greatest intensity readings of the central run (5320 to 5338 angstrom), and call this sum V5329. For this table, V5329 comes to 56.0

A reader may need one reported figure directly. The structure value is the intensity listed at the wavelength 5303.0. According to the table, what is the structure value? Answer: 51.2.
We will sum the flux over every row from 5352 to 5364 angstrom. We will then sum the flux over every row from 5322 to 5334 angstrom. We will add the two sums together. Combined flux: 428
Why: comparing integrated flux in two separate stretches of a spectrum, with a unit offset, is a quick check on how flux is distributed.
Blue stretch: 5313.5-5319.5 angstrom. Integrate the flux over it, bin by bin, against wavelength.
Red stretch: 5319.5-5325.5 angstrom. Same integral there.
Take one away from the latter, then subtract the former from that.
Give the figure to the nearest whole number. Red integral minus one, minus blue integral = -29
